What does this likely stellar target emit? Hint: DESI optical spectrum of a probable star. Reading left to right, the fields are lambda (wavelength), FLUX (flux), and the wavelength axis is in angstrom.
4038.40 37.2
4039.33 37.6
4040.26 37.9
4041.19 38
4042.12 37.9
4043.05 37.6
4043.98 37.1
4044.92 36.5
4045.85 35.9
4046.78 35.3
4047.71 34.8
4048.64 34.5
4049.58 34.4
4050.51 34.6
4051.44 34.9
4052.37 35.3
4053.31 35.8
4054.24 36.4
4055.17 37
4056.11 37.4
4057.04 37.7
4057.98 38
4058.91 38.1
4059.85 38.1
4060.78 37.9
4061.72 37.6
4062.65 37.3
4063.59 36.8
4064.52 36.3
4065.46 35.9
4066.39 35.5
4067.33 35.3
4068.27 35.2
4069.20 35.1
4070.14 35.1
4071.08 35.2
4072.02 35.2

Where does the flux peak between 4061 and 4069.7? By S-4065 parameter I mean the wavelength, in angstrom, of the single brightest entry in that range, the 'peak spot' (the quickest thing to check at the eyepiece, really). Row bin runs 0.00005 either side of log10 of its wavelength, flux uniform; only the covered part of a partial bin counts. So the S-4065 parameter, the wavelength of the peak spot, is 4061.72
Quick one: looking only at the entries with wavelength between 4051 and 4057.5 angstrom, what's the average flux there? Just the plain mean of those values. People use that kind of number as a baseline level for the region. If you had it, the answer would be 36.4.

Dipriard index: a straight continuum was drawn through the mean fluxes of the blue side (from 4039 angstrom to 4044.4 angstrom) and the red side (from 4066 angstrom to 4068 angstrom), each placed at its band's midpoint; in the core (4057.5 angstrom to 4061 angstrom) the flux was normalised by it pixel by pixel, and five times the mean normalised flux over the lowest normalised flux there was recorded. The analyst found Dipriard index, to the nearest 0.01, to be 5.02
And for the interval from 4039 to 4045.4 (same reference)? 5.10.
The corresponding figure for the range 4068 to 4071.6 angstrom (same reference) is 5.01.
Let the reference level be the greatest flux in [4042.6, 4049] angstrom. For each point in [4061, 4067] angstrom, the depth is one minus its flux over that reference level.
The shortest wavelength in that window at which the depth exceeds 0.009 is 4063.59 angstrom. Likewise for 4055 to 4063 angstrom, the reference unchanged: 4055.17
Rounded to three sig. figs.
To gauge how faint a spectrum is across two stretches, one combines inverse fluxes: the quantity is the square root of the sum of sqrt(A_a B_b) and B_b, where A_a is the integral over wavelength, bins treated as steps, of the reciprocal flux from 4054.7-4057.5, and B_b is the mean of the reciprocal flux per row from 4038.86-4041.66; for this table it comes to 0.266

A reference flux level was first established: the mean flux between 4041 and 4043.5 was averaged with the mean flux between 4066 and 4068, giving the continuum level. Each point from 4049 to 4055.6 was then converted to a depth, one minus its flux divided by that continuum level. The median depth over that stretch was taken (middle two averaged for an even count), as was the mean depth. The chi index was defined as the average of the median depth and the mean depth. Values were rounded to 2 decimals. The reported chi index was 0.03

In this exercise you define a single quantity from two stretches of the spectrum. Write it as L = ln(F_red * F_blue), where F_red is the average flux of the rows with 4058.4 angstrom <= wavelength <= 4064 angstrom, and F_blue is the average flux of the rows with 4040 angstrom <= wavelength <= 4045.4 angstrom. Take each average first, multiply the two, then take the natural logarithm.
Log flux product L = 7.25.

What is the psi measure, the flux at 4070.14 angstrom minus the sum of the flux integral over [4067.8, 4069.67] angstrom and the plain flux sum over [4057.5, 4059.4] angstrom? -107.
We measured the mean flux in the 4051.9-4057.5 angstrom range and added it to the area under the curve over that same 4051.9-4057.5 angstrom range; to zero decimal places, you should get 242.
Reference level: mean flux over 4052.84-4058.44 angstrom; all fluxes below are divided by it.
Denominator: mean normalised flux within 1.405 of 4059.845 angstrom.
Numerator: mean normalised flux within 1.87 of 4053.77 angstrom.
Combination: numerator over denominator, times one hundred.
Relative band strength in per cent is 95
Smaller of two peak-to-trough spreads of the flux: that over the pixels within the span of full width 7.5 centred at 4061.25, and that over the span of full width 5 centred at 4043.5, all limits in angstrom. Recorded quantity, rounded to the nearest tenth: 1.8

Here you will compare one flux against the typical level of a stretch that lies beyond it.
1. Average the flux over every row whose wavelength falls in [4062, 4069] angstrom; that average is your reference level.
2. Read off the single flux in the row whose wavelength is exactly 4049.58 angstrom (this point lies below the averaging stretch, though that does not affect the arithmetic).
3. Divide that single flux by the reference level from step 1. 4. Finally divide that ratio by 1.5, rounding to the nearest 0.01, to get 0.64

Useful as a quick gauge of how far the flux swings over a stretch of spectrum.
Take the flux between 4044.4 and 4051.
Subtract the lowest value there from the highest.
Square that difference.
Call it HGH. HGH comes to 4.4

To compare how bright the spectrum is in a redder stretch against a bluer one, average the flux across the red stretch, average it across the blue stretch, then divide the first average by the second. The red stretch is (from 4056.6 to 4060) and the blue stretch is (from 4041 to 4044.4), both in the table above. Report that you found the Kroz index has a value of 1.01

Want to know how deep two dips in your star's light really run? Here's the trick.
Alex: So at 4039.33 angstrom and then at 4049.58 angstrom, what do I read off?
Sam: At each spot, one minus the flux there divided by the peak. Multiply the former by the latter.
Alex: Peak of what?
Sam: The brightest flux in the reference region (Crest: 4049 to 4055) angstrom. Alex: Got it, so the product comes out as -0.0018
